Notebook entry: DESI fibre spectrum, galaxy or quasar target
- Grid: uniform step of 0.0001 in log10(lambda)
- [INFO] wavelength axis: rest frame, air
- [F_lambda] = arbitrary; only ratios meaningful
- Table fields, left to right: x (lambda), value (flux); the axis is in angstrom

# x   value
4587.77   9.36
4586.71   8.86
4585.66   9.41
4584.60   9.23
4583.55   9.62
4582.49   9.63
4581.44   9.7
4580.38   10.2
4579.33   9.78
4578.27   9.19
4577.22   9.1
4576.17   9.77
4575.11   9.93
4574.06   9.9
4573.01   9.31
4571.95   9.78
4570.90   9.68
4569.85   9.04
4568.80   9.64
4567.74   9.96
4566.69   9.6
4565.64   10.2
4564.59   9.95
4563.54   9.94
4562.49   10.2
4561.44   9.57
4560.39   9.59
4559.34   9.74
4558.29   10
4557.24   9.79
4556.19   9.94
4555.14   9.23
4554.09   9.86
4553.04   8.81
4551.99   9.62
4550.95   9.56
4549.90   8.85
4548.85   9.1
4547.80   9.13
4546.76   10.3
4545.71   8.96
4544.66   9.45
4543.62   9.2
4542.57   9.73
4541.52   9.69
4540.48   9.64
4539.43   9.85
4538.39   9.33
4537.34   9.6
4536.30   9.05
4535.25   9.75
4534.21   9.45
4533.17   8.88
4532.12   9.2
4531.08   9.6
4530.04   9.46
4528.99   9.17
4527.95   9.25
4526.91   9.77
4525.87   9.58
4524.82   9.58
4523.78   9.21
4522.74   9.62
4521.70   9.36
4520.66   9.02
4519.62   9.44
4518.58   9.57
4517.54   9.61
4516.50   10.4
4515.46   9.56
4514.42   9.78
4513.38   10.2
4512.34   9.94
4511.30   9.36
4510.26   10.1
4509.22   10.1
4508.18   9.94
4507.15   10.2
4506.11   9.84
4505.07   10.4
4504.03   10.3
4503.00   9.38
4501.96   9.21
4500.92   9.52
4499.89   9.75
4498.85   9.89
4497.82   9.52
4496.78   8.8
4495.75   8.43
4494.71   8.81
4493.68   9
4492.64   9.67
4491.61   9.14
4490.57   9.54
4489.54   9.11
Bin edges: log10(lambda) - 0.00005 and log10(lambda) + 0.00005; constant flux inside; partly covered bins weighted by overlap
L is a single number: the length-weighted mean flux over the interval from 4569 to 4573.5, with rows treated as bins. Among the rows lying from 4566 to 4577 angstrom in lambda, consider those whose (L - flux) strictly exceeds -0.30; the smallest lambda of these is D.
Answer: 4566.69 angstrom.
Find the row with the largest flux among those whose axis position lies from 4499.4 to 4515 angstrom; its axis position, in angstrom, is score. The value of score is 4505.07 angstrom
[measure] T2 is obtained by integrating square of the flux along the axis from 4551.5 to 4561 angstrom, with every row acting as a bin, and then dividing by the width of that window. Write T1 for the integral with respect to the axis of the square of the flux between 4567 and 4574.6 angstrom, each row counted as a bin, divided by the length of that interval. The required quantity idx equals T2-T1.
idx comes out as 0.0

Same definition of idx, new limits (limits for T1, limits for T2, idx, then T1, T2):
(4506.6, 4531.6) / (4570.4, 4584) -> 0.0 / 93.4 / 93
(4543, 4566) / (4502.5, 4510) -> 8.6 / 92.1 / 101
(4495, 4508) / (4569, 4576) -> 0.1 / 92.5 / 93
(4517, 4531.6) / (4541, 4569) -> 3.3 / 89.3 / 93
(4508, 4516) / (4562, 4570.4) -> -0.9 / 97.4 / 96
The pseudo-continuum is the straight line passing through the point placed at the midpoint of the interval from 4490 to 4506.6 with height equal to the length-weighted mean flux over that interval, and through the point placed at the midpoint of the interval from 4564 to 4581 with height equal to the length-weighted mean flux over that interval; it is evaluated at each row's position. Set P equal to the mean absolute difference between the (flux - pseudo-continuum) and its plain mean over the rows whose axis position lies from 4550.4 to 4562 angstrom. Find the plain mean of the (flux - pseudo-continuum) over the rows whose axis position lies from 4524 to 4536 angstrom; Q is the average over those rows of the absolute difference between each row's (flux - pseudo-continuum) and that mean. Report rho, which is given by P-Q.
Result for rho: 0.01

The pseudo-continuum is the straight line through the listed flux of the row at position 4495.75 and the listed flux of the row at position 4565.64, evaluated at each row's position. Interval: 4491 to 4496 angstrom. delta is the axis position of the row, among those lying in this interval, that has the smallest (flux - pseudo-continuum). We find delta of 4495.75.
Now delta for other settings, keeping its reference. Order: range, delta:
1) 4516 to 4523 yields 4520.66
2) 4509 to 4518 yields 4511.30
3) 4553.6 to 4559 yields 4555.14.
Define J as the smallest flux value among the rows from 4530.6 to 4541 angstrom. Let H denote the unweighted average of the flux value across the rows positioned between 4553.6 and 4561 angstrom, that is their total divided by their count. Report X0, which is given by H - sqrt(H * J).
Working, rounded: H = 9.74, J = 8.88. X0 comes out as 0.44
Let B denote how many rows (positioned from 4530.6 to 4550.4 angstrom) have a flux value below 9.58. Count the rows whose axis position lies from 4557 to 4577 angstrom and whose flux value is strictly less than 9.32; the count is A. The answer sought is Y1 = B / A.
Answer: 5.5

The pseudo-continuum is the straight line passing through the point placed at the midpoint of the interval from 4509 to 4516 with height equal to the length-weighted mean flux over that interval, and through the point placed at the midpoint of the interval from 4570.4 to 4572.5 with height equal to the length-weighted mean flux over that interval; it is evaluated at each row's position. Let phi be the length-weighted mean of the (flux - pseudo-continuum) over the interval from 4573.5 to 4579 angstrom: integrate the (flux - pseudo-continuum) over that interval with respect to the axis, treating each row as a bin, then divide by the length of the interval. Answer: -0.11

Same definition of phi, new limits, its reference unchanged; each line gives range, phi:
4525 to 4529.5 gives -0.36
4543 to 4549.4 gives -0.41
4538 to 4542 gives -0.14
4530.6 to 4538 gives -0.43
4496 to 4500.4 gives -0.45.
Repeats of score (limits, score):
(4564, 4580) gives 4565.64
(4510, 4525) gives 4516.50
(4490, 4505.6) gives 4505.07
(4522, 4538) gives 4526.91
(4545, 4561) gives 4546.76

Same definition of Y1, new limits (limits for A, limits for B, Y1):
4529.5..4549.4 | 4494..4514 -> 1.1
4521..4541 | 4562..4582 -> 0.7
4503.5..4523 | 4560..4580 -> 5.0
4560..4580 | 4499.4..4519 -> 1.5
